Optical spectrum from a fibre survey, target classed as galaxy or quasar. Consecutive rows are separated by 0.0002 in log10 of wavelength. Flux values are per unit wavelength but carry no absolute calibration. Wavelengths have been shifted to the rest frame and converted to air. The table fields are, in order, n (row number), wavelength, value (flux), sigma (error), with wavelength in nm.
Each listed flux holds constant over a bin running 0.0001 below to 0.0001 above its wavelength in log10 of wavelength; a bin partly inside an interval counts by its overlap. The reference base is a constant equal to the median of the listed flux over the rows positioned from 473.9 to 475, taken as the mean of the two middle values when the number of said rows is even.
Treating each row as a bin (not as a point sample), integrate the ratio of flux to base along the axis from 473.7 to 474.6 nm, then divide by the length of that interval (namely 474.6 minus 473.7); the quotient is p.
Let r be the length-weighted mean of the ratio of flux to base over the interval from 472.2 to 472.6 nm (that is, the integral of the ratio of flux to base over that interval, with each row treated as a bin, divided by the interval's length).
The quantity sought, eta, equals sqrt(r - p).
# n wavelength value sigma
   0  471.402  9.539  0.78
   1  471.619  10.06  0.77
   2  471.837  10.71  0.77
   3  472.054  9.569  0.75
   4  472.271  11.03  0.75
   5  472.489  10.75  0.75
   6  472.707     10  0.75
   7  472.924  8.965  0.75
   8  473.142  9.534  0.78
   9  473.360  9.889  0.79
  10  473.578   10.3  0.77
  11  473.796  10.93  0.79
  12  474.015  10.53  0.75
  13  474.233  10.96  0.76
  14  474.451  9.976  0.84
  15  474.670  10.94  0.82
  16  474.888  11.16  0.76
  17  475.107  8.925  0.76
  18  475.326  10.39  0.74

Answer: 0.15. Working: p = 0.969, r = 0.992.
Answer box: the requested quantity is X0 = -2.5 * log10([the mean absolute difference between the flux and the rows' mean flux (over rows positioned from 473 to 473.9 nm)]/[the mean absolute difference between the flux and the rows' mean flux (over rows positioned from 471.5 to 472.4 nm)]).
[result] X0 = 0.2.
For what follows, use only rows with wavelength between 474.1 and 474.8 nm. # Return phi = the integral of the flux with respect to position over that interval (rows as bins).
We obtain 7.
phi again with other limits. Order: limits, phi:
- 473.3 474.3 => 11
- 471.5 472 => 5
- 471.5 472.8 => 13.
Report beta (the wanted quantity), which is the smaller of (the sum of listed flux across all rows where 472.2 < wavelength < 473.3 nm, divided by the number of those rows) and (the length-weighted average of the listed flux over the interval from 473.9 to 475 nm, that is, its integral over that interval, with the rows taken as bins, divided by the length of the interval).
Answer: 10.1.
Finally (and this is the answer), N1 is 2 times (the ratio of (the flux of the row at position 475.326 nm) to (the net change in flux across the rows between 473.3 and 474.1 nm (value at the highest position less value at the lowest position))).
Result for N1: 32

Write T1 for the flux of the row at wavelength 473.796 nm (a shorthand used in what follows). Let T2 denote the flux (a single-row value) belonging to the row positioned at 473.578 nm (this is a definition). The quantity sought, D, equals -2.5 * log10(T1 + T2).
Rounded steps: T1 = 10.93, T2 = 10.3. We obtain -3.32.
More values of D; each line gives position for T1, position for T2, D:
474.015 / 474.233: -3.33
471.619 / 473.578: -3.27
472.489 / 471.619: -3.30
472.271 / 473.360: -3.30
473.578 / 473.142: -3.24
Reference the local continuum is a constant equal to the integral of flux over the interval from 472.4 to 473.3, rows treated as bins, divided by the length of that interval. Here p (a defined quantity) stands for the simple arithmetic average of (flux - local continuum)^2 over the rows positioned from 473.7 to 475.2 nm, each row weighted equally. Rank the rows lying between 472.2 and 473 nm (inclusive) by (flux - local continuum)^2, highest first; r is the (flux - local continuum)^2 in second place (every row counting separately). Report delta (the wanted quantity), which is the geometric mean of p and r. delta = 0.96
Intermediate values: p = 1.02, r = 0.91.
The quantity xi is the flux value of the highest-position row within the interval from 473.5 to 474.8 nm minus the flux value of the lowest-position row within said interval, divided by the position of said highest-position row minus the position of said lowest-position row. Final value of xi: 0.6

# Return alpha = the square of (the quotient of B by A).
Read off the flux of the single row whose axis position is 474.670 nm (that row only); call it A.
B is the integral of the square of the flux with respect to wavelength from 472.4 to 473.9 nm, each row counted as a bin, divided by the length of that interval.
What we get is 86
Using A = 10.94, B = 101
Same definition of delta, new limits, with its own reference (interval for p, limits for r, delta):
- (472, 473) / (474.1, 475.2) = 0.93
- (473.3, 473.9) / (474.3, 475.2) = 0.82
